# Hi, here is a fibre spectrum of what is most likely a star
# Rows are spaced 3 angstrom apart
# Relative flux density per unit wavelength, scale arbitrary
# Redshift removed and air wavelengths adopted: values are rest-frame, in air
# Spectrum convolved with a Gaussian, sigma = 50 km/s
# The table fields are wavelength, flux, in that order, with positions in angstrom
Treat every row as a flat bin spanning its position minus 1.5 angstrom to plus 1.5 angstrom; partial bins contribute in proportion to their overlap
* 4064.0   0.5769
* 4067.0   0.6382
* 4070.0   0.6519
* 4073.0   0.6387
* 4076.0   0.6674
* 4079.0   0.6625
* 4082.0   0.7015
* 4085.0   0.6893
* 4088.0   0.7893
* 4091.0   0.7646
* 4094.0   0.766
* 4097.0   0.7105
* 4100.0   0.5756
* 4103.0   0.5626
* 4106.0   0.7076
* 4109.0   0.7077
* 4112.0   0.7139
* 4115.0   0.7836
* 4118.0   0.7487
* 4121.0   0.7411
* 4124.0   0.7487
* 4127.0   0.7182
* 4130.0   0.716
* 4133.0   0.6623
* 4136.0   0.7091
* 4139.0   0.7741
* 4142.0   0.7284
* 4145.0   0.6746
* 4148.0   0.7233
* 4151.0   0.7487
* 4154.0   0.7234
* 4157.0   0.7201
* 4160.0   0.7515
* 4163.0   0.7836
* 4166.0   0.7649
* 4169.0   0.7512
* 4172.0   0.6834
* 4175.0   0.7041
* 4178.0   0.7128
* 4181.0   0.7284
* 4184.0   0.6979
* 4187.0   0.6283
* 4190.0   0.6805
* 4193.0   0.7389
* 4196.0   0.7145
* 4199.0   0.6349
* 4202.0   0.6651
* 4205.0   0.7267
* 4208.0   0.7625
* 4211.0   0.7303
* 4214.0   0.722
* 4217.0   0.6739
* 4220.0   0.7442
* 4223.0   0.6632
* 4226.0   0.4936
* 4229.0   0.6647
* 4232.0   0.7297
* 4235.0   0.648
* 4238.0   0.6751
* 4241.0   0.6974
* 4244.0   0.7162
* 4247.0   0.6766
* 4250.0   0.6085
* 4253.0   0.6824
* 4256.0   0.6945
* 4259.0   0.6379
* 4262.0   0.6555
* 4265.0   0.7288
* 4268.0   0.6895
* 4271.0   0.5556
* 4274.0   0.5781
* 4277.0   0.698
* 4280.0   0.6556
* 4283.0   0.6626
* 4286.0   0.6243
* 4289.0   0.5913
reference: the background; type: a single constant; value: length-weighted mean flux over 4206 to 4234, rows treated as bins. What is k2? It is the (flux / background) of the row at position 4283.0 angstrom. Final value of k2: 0.96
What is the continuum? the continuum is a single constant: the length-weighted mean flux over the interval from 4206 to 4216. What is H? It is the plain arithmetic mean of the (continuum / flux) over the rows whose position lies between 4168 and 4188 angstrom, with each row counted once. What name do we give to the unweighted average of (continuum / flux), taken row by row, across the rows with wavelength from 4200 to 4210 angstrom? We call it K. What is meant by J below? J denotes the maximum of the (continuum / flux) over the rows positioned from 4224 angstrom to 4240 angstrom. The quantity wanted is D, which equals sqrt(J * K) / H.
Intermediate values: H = 1.05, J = 1.49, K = 1.026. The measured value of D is 1.18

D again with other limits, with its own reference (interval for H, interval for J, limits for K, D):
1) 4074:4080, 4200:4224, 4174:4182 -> 0.97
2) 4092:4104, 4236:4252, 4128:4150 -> 0.98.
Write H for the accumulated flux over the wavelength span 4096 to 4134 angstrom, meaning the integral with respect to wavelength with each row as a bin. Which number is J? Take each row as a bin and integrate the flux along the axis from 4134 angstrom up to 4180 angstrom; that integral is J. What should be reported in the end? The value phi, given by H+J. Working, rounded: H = 27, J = 34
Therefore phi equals 60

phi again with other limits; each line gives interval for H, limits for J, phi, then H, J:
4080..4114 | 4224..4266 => 52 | 24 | 28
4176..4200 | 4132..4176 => 49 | 17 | 32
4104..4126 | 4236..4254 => 28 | 16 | 12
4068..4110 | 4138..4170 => 52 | 29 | 24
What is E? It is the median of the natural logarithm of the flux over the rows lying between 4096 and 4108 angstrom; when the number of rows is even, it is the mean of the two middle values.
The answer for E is -0.449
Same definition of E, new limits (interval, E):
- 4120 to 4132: -0.315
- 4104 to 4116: -0.341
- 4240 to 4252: -0.376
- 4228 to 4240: -0.401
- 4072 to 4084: -0.408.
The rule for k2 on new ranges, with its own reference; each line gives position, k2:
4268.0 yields 1.00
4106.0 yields 1.03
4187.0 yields 0.91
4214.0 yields 1.05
